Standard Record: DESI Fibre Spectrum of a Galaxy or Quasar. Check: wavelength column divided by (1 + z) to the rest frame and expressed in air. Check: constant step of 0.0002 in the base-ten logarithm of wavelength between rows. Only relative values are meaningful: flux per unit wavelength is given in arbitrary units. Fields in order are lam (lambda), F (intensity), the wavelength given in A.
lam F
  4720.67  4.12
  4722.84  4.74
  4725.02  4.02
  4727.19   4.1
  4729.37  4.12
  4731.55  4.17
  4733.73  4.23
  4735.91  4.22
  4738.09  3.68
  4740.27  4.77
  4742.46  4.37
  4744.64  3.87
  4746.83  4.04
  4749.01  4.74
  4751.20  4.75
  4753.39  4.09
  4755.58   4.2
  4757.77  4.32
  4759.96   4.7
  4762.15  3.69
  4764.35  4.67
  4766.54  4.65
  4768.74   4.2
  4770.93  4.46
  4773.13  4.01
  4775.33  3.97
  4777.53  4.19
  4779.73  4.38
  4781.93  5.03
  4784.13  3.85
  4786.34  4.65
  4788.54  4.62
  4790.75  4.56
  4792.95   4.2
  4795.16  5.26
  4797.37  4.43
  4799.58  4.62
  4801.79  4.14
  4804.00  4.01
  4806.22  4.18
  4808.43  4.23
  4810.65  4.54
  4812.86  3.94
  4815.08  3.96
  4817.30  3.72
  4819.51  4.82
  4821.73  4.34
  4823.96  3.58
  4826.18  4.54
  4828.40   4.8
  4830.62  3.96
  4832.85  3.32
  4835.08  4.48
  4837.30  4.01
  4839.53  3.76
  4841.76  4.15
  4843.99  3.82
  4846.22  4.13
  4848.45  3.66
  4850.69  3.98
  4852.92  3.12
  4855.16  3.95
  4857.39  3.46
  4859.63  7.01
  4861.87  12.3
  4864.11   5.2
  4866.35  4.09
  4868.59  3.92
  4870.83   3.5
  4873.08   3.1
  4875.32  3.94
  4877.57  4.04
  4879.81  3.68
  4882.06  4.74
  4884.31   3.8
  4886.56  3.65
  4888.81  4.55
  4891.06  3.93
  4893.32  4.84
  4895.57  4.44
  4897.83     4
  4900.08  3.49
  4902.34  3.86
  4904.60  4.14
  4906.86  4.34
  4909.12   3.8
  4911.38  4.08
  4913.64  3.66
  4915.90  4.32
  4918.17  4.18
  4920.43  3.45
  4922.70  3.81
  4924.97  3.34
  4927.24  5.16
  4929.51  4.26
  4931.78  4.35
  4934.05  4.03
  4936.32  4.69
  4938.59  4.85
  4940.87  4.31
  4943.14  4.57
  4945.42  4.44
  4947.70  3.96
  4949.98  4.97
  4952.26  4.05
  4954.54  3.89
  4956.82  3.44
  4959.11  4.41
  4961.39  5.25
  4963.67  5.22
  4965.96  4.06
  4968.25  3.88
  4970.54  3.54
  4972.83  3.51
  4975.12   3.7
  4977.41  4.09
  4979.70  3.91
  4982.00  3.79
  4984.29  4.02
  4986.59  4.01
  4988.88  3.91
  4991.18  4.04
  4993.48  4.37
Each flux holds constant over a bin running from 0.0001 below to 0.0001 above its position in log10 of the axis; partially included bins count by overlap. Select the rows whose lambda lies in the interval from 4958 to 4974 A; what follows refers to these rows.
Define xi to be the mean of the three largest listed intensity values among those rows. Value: 4.96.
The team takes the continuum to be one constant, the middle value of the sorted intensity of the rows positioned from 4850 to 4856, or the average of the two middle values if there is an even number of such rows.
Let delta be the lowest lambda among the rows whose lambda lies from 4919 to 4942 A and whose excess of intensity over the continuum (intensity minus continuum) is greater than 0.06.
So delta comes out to 4927.24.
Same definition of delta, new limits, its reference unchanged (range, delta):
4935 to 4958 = 4936.32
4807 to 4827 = 4808.43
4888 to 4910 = 4888.81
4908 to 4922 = 4911.38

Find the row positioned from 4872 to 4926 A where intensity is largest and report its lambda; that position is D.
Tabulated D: 4893.32 A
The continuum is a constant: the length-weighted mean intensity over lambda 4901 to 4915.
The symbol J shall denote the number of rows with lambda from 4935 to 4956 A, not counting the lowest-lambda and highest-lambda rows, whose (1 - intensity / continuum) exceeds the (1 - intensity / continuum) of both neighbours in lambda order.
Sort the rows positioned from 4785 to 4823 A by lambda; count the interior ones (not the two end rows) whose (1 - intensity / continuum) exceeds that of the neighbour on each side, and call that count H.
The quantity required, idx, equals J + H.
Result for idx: 7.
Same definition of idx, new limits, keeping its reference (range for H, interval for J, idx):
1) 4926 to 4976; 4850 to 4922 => 15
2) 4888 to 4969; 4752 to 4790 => 15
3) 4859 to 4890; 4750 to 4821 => 13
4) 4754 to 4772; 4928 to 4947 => 4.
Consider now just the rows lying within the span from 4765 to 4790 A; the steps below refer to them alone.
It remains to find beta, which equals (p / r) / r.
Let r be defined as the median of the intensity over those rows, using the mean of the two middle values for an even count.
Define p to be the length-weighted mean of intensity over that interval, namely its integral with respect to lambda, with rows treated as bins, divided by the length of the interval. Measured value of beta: 0.23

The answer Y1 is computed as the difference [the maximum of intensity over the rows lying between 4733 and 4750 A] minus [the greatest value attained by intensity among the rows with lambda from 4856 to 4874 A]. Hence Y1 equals -7.5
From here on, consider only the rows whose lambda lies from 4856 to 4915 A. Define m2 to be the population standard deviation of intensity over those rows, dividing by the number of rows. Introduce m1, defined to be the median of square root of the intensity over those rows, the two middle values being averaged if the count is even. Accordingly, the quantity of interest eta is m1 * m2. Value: 3.46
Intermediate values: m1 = 1.99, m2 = 1.73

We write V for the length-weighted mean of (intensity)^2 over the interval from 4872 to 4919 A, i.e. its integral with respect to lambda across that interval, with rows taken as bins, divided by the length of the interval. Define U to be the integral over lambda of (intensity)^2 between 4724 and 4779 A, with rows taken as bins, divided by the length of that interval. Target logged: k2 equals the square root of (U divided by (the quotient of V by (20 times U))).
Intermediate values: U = 18.2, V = 16.4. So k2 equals 20.1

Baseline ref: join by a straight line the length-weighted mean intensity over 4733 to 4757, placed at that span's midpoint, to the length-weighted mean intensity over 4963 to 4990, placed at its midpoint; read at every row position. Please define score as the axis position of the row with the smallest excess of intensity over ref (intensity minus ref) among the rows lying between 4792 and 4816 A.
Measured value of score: 4812.86 A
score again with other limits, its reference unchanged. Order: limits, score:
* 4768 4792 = 4784.13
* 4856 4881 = 4873.08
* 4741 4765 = 4762.15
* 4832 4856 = 4852.92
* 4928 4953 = 4947.70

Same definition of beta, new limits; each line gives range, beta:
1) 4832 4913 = 0.27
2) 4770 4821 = 0.24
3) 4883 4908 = 0.26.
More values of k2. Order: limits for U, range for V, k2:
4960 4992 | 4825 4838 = 17.8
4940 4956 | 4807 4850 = 20.2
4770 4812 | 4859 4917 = 18.1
